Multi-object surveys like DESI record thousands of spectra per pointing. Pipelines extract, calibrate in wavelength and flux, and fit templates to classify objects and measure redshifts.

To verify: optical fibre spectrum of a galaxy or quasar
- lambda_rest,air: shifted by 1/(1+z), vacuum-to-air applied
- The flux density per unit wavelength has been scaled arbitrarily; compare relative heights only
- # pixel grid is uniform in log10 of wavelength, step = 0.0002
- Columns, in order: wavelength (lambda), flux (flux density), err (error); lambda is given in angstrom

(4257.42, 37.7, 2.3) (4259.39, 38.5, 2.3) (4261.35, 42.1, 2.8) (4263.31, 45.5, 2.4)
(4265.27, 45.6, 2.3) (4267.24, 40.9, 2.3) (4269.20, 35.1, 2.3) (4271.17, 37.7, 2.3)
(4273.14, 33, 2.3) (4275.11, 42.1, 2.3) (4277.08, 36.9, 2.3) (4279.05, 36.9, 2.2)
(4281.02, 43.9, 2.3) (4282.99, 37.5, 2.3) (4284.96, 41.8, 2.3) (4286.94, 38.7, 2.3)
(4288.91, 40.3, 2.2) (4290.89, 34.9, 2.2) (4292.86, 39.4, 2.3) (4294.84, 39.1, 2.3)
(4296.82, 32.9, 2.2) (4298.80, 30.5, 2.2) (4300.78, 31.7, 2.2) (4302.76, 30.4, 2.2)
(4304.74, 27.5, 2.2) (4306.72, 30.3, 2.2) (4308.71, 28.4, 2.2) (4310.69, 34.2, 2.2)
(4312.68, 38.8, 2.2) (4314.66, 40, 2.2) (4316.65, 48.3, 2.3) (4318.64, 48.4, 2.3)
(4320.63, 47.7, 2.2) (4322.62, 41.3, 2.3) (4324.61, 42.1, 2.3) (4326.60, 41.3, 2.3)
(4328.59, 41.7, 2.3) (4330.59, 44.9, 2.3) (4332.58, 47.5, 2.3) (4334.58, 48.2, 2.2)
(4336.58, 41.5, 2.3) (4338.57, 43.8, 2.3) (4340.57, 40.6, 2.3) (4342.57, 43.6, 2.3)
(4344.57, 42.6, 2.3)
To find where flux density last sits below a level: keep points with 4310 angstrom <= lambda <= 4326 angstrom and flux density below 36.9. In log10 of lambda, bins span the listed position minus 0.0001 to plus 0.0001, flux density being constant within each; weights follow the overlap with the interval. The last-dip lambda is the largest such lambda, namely 4310.69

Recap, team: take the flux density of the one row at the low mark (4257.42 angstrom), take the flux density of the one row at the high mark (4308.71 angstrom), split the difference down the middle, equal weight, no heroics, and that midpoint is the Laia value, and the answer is 33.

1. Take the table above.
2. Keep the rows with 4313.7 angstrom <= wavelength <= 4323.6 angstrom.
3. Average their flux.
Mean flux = 45.1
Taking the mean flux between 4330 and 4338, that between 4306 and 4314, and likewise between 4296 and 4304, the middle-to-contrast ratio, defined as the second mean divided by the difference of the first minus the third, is 2.3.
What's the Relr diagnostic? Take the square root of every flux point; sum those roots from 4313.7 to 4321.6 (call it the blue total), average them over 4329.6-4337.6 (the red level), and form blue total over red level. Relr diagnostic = 4.0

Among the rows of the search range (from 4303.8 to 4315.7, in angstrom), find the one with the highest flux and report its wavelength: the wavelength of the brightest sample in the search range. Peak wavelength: 4314.66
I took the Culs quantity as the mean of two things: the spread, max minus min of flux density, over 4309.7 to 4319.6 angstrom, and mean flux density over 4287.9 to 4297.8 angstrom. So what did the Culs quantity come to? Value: 25.8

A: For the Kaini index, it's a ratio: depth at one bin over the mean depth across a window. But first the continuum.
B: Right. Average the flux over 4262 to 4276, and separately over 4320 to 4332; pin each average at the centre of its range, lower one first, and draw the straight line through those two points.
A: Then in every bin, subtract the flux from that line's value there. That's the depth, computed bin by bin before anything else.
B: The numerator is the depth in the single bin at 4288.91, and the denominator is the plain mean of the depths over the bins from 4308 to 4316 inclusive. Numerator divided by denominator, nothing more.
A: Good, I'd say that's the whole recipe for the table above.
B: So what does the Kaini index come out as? 0.1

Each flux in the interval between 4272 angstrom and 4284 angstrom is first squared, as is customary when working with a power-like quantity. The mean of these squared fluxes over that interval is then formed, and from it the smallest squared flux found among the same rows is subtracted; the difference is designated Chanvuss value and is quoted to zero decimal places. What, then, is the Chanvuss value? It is 397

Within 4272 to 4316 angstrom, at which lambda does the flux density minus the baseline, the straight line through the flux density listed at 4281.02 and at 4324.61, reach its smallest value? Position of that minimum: 4304.74 angstrom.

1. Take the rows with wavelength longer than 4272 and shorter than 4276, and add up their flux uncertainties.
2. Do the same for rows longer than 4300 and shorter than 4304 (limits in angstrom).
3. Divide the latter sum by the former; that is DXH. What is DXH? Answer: 0.96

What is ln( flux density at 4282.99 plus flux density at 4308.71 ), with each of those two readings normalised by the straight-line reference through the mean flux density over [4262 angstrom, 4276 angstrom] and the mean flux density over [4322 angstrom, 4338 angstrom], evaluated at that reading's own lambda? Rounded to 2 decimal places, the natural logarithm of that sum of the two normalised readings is 0.46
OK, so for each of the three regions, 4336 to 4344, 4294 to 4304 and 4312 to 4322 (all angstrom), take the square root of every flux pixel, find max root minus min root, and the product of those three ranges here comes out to 0.13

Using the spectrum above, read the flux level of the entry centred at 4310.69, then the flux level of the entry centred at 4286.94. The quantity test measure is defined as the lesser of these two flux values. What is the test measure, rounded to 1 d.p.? 34.2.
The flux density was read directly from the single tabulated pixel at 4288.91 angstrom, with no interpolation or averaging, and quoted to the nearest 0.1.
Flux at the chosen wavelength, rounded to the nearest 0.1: 40.3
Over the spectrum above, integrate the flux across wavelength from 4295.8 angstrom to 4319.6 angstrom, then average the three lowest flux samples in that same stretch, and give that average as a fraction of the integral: 0.034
